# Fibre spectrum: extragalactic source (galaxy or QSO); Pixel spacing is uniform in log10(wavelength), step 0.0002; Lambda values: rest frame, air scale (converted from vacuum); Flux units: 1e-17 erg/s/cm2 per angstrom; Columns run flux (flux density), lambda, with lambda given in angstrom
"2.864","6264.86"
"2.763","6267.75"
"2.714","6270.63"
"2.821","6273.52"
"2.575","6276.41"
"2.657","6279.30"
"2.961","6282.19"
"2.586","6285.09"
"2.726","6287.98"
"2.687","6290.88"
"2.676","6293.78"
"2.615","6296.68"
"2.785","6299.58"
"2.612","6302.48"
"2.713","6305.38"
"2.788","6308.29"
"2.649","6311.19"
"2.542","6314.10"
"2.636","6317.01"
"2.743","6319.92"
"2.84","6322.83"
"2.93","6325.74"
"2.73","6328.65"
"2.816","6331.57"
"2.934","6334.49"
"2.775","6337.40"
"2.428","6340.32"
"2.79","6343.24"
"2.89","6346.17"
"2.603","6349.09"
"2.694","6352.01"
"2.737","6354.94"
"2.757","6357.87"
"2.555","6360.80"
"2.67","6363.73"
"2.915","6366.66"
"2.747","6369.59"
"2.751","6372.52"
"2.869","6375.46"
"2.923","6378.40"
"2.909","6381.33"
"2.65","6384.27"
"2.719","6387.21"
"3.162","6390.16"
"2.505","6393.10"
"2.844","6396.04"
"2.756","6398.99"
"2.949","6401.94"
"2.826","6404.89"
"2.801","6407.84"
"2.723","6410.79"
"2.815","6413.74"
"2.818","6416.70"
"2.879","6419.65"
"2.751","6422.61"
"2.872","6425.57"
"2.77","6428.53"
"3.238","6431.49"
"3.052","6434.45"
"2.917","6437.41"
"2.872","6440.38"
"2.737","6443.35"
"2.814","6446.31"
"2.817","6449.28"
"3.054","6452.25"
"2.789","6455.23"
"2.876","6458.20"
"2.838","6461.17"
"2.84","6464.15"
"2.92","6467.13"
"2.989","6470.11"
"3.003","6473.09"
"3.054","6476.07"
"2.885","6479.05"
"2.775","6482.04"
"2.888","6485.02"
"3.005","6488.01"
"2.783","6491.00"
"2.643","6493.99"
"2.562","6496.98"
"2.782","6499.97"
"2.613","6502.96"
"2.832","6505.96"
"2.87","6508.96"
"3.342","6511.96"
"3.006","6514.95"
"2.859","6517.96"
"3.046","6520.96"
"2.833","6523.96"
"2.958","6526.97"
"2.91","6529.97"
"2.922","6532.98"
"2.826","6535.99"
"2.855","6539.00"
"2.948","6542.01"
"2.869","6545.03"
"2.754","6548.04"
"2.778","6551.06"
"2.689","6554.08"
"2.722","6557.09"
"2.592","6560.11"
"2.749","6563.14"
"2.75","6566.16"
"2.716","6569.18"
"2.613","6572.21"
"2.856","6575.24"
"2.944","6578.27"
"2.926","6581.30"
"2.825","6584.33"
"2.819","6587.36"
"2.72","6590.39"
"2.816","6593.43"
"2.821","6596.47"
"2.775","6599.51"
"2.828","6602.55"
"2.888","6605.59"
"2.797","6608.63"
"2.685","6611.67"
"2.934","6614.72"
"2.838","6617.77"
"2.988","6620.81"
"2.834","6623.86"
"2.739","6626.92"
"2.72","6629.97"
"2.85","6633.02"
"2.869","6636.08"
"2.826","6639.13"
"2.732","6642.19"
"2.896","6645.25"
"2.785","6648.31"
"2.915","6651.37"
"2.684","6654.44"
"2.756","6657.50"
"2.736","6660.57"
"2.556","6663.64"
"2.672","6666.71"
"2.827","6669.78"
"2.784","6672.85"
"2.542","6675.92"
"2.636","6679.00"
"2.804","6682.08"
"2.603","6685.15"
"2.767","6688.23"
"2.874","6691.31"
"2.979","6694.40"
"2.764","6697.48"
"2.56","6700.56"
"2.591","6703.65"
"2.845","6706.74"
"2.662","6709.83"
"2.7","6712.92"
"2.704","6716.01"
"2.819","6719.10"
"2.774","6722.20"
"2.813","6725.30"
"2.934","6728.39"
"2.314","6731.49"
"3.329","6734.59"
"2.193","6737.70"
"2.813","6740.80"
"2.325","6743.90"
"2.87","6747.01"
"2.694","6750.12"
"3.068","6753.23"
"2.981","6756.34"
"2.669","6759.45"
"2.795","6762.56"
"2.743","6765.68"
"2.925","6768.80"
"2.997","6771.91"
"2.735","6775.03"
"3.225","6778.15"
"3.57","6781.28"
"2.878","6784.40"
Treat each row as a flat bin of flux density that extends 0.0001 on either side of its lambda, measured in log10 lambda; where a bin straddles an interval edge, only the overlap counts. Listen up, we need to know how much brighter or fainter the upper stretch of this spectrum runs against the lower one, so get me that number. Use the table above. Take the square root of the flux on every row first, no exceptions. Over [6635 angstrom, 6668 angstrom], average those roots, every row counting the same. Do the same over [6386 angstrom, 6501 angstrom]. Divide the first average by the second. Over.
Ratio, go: 0.98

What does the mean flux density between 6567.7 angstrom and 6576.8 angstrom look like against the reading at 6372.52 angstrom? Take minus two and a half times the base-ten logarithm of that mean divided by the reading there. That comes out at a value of 0.01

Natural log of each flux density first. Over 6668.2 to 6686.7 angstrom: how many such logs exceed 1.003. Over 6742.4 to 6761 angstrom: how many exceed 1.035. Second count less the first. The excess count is 0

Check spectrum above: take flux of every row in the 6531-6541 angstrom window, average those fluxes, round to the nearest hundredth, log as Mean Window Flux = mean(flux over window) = 2.87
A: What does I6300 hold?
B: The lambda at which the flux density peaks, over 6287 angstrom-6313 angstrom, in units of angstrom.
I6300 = 6308.29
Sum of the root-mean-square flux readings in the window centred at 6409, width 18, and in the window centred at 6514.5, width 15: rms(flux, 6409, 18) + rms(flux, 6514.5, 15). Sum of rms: 5.9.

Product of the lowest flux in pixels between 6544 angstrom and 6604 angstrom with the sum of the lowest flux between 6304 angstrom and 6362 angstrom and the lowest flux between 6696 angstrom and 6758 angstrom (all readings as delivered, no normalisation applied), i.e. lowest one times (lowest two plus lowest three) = 12.0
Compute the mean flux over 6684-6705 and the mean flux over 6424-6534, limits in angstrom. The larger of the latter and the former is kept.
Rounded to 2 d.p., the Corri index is 2.89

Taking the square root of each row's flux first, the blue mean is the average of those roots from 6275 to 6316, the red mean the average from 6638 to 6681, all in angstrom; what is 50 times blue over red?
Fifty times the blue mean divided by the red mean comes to 49.5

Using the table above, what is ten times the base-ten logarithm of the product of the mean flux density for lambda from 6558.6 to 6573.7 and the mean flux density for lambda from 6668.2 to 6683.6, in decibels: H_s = 8.63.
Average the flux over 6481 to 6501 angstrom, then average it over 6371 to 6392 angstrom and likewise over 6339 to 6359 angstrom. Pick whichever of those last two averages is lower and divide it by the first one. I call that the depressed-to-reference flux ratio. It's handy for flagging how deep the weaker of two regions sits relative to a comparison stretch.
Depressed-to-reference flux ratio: 0.97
